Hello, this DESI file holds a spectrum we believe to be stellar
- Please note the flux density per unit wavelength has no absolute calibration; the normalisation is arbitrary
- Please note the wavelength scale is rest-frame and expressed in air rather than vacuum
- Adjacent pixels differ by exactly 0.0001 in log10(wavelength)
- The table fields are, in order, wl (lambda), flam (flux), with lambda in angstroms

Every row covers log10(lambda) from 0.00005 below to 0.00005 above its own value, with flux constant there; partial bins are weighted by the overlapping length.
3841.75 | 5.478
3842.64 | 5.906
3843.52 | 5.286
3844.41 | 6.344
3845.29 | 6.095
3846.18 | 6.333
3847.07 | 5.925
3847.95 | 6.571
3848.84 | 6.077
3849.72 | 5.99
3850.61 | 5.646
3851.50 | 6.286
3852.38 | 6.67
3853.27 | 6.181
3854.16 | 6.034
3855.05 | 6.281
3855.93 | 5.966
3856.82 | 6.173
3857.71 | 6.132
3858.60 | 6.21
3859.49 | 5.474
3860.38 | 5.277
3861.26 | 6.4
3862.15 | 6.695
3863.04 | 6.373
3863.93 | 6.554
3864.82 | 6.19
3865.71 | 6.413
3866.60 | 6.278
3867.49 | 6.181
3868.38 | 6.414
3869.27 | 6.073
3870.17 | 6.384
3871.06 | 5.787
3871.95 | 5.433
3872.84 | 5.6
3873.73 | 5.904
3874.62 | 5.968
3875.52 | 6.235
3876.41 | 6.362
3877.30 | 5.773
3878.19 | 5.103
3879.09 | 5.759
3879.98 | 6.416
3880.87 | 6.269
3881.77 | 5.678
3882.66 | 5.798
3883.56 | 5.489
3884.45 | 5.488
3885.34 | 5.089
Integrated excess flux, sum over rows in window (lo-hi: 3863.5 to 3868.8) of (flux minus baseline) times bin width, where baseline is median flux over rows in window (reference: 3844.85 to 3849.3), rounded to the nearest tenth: 1.3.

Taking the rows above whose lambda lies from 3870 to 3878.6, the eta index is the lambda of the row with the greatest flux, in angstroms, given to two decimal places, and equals 3870.17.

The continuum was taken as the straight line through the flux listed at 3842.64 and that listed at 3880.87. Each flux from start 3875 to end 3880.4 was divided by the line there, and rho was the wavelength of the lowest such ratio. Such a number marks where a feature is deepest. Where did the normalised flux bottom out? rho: 3878.19 angstroms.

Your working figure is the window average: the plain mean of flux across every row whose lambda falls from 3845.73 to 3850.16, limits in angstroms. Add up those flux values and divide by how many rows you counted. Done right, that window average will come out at 6.18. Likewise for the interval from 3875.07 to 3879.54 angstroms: 5.85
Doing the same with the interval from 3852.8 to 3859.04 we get 6.14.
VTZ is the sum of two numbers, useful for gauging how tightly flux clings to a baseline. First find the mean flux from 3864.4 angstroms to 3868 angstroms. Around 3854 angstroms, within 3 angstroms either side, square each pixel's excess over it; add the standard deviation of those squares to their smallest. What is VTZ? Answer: 0.06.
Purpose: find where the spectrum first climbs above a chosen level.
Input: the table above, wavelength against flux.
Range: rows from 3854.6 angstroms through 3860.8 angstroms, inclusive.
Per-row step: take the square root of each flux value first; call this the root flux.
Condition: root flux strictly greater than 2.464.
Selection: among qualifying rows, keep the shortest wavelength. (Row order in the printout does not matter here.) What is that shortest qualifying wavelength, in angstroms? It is 3855.05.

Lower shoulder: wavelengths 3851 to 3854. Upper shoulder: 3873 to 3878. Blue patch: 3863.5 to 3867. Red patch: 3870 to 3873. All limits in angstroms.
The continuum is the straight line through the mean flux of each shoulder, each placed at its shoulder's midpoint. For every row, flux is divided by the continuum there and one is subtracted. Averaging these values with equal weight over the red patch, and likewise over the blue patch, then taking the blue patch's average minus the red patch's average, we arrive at 0.08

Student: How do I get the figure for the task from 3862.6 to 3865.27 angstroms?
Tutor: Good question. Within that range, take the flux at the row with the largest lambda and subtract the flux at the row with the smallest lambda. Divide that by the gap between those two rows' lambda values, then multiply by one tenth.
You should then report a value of -0.010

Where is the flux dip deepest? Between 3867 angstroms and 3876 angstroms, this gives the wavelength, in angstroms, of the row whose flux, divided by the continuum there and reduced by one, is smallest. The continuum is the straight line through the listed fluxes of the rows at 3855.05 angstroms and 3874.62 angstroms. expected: 3871.95 angstroms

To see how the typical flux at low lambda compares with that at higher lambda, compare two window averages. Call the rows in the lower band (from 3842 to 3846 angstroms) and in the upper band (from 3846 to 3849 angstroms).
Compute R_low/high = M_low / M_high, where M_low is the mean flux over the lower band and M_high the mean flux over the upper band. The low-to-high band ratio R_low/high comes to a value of 0.95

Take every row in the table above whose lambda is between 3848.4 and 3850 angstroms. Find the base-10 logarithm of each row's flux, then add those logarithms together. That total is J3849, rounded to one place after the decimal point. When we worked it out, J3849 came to 1.6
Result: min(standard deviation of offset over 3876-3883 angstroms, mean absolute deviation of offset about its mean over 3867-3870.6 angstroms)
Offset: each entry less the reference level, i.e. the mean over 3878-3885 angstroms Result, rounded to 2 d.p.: 0.14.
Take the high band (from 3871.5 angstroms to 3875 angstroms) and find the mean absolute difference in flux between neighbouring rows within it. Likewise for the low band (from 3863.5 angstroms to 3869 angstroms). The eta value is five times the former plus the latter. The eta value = 1.1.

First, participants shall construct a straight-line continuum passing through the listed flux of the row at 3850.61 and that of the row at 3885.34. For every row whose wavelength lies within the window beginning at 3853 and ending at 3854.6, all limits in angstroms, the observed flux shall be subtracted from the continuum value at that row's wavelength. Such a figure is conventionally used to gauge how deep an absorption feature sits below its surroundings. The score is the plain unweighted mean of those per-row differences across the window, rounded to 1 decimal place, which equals -0.5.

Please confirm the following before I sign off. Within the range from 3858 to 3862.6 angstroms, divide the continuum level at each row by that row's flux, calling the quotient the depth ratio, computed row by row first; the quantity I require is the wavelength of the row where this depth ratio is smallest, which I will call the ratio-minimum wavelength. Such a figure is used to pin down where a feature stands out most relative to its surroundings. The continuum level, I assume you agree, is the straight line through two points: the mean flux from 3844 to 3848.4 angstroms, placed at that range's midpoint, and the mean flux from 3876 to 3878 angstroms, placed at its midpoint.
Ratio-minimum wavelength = 3862.15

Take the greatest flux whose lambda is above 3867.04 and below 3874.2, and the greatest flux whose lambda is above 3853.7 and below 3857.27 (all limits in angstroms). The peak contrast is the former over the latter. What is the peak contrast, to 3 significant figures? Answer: 1.02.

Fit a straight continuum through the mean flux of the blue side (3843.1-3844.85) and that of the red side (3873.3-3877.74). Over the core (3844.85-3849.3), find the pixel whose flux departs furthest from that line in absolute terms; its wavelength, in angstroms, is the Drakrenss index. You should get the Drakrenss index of 3847.95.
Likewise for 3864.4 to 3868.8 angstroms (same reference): 3865.71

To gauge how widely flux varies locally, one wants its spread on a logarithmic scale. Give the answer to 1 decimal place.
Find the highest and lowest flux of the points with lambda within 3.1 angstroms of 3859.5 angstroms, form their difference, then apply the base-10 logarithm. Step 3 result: 0.2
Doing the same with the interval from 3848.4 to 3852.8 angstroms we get 0.0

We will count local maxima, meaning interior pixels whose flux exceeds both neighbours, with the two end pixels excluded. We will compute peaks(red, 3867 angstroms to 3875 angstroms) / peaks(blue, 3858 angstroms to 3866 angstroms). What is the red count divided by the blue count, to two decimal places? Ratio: 1.00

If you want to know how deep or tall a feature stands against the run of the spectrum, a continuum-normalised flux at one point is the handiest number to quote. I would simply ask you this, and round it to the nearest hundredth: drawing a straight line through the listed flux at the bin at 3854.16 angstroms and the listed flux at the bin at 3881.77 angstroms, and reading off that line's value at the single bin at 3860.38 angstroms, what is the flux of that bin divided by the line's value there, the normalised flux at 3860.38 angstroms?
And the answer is 0.89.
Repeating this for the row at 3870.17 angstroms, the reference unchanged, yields 1.10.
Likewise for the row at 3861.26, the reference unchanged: 1.08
